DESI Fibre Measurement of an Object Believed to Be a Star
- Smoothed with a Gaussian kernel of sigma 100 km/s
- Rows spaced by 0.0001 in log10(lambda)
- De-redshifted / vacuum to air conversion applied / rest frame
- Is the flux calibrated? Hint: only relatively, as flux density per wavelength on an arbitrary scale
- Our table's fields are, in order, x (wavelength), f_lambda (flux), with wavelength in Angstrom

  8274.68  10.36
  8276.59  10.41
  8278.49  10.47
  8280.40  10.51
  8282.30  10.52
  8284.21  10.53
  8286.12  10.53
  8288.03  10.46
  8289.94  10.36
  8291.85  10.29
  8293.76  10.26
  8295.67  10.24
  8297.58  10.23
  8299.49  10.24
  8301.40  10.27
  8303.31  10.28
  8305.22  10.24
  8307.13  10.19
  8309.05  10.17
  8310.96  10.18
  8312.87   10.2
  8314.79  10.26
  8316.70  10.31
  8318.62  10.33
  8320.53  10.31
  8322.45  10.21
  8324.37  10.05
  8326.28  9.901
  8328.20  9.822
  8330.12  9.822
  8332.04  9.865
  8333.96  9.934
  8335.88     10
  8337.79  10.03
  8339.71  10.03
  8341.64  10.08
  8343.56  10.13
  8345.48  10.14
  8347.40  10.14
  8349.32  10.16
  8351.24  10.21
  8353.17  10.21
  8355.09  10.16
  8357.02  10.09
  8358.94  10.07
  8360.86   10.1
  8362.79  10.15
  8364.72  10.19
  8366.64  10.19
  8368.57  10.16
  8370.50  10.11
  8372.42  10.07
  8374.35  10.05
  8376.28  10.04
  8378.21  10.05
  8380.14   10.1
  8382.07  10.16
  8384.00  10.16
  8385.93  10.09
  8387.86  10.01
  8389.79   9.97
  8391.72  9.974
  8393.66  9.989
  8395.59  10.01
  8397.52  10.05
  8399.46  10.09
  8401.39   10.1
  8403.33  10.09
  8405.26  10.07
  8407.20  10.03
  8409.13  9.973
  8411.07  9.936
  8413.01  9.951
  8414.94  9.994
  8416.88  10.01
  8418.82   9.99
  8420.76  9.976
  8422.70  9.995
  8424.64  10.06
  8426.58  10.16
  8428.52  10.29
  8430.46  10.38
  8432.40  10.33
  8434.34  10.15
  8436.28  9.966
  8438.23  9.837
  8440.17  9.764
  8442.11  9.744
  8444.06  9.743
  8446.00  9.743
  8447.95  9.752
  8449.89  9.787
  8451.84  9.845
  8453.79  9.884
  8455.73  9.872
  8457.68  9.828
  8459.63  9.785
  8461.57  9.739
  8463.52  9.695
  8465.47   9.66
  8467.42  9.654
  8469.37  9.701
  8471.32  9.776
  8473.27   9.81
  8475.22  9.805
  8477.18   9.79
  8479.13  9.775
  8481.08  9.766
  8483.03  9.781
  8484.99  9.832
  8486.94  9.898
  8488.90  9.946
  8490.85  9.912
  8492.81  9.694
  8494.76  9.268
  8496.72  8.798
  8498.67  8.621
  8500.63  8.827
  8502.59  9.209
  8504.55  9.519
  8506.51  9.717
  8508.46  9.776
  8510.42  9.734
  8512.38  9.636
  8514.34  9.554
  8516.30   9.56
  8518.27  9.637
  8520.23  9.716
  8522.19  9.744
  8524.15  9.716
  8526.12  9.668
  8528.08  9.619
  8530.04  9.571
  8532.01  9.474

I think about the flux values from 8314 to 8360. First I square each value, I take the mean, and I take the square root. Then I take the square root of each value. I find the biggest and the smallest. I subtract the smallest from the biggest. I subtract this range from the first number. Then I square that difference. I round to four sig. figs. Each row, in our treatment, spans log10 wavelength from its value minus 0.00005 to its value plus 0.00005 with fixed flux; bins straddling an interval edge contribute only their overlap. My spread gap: 100.3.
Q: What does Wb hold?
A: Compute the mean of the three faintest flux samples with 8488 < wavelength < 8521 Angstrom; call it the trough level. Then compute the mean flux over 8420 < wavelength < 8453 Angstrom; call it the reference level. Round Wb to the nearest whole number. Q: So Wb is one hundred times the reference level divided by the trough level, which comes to 114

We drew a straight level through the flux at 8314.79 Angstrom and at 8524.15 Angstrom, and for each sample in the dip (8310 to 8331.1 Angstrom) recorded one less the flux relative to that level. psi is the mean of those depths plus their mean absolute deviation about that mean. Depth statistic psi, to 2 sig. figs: 0.027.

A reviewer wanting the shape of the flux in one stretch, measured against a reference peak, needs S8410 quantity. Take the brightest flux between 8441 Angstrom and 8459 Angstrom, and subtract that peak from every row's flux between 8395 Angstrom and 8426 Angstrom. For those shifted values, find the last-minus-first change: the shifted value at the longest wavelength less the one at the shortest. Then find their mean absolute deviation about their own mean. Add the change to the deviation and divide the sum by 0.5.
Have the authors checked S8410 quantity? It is 0.19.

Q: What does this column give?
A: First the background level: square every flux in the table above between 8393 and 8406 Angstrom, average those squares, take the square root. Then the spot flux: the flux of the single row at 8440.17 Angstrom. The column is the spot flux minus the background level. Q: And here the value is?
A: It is -0.29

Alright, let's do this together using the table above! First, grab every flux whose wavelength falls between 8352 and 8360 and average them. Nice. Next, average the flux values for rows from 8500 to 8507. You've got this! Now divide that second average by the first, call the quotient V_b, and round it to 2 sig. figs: 0.92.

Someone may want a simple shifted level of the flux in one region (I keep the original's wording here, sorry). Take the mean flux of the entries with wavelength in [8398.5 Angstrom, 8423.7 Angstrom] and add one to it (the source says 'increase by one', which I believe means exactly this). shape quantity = 11.0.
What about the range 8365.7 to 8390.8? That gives 11.1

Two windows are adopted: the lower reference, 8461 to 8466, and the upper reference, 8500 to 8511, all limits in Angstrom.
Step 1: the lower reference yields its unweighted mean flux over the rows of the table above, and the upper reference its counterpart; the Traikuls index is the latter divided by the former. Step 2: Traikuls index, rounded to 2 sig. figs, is 0.98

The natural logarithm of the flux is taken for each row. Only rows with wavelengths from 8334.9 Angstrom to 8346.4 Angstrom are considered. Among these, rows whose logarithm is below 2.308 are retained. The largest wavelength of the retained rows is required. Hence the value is 8339.71 Angstrom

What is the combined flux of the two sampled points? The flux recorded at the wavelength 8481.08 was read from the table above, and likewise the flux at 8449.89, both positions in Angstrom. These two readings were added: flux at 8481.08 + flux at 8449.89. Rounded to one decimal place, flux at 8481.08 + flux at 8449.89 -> 19.6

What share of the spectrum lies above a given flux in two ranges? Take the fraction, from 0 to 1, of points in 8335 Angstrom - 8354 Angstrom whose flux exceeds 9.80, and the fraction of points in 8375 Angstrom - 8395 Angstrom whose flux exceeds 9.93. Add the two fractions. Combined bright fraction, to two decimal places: 2.00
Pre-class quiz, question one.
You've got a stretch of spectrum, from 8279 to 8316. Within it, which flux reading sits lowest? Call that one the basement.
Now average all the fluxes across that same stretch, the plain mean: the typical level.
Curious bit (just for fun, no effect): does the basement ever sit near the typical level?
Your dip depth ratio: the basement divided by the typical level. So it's 0.99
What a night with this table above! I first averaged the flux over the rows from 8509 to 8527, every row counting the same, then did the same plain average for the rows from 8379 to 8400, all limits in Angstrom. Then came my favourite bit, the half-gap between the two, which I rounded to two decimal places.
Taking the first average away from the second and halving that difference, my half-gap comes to 0.20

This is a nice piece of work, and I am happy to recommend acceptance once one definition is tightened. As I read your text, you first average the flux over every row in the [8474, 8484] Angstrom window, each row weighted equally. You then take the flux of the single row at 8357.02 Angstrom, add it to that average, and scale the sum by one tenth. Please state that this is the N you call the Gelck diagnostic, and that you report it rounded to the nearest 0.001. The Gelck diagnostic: 1.987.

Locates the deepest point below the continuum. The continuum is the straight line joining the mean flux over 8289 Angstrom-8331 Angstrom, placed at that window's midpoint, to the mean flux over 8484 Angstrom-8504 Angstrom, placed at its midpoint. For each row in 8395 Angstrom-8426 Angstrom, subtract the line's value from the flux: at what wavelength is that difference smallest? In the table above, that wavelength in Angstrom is 8411.07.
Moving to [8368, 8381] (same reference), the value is 8376.28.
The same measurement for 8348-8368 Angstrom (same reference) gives 8358.94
